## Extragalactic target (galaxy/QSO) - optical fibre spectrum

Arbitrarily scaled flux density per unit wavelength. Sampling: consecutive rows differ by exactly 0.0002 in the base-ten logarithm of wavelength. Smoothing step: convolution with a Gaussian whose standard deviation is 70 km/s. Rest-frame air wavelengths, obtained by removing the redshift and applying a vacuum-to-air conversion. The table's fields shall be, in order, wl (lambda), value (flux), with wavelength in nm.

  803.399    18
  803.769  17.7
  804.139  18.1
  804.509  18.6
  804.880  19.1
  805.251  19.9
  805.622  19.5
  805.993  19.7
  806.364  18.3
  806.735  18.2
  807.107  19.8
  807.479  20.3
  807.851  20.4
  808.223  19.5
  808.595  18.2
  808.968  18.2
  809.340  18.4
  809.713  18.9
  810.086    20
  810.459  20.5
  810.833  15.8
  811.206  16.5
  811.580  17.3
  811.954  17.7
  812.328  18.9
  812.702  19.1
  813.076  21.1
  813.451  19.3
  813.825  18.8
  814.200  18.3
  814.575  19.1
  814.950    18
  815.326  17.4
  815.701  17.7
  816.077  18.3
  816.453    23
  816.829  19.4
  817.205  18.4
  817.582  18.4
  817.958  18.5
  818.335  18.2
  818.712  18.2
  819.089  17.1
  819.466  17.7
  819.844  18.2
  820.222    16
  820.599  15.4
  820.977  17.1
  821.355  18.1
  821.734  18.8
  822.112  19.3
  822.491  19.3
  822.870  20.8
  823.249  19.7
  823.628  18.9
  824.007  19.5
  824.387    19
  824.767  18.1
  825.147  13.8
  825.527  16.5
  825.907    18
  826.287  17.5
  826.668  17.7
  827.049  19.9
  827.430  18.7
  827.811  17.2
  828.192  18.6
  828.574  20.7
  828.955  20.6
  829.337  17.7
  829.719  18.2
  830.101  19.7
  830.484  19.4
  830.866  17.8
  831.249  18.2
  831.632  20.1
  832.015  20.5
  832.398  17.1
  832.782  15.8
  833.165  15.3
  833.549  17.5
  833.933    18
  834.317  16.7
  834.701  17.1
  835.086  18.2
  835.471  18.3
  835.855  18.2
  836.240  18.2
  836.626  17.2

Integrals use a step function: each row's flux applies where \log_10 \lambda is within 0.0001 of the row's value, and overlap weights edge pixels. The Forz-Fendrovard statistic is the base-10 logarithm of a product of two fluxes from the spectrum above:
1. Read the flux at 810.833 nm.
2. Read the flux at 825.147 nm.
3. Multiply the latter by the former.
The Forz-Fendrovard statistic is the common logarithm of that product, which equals 2.34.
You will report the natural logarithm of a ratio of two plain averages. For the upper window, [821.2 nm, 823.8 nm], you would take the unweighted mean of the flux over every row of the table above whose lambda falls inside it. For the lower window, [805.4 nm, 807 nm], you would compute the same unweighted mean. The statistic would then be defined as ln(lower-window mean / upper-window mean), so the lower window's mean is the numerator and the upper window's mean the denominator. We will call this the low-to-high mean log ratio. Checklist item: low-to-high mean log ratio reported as -0.02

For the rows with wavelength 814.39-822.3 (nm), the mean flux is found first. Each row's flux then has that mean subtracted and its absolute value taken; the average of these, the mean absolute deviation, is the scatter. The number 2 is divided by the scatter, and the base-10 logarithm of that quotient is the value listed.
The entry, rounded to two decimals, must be 0.35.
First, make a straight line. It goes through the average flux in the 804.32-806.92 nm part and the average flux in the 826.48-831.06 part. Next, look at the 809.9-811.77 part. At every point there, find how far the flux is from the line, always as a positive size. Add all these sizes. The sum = 9.9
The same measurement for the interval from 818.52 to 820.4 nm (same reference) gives 7.4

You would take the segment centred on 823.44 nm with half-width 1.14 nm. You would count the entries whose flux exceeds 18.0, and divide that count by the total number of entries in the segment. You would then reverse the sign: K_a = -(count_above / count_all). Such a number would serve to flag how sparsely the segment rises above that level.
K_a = -1.00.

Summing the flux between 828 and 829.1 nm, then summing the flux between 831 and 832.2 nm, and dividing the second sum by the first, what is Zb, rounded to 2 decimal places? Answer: 0.98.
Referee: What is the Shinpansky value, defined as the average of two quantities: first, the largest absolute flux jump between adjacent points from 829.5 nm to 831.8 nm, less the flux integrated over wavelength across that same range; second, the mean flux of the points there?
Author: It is -11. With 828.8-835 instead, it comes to -45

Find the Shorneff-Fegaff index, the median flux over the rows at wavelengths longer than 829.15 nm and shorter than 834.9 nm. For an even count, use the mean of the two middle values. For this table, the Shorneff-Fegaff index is 17.8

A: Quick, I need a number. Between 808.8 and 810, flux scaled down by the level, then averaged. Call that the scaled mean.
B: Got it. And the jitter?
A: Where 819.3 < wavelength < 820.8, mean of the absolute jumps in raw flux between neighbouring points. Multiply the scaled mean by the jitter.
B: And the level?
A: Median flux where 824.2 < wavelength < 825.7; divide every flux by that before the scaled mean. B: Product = 1.2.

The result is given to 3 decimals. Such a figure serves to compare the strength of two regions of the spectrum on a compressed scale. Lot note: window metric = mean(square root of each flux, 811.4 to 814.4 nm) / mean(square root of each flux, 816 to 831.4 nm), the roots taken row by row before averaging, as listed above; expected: 1.011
